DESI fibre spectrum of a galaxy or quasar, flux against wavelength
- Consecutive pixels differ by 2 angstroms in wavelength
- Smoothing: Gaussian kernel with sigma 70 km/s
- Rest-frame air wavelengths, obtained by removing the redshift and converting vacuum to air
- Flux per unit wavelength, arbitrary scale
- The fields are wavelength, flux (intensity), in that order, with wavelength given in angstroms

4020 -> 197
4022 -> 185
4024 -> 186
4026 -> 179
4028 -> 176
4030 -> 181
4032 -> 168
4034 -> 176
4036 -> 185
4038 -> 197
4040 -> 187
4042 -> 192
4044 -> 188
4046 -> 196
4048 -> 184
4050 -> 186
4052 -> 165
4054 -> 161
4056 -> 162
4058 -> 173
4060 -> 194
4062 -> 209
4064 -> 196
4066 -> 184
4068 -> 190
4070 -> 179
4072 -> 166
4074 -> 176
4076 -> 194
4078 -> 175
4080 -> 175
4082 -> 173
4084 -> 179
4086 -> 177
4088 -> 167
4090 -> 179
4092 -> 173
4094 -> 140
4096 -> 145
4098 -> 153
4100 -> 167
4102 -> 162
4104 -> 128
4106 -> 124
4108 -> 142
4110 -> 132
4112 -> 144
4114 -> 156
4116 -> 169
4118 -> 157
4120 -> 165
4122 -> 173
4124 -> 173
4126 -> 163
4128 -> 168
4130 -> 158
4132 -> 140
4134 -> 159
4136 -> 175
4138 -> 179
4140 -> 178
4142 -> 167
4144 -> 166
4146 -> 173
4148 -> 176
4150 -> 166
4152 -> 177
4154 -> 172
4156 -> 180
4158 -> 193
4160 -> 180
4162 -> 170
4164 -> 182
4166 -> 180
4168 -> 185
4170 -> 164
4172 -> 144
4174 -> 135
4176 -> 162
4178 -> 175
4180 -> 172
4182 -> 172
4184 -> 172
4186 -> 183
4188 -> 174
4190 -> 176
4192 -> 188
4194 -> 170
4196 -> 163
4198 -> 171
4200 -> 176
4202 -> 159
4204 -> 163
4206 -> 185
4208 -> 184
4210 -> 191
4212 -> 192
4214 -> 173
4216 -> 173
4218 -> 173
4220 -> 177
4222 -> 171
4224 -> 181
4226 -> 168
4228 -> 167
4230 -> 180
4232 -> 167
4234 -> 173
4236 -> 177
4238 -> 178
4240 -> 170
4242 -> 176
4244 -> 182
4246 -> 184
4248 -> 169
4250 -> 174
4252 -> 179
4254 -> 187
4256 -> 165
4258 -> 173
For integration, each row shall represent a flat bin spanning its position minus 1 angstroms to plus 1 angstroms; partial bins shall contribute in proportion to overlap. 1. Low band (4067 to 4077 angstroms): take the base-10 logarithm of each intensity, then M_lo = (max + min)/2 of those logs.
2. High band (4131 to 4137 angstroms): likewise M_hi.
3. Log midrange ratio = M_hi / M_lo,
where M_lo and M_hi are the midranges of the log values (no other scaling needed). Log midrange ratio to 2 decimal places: 0.97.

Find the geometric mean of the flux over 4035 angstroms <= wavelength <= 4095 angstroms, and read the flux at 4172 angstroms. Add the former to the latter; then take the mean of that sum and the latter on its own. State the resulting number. 234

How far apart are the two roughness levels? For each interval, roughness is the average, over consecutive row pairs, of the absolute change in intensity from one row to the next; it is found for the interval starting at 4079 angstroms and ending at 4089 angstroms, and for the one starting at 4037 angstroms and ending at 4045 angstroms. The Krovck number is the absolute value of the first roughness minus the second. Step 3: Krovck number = 1.3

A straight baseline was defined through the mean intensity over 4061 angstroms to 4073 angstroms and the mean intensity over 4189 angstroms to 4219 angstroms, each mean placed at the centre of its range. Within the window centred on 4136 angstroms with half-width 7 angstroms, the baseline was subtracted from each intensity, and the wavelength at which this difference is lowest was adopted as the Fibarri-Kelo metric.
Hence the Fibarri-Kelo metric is 4132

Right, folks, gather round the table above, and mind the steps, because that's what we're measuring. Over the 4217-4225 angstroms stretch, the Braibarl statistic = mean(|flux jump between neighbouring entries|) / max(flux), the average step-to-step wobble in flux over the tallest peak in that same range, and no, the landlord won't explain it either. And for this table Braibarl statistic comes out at 0.037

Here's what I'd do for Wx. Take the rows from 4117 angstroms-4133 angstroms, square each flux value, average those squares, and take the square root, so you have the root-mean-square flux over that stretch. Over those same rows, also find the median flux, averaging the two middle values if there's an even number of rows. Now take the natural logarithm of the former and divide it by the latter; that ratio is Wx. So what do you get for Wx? 0.0310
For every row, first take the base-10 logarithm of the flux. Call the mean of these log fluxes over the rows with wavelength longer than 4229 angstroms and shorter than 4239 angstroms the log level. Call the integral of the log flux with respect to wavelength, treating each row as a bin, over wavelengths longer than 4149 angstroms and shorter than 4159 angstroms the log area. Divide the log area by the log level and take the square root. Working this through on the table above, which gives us 3.17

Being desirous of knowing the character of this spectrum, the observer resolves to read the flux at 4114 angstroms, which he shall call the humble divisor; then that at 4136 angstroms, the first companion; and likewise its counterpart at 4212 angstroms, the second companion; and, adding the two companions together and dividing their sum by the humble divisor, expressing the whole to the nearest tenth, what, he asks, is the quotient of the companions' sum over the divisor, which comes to 2.4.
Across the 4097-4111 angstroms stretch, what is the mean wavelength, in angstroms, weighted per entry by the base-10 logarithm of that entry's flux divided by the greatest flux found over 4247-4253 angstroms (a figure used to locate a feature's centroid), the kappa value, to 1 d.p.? 4105.3 angstroms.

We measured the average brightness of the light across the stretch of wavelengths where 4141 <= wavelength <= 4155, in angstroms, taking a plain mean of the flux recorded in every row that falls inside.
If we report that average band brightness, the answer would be 171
